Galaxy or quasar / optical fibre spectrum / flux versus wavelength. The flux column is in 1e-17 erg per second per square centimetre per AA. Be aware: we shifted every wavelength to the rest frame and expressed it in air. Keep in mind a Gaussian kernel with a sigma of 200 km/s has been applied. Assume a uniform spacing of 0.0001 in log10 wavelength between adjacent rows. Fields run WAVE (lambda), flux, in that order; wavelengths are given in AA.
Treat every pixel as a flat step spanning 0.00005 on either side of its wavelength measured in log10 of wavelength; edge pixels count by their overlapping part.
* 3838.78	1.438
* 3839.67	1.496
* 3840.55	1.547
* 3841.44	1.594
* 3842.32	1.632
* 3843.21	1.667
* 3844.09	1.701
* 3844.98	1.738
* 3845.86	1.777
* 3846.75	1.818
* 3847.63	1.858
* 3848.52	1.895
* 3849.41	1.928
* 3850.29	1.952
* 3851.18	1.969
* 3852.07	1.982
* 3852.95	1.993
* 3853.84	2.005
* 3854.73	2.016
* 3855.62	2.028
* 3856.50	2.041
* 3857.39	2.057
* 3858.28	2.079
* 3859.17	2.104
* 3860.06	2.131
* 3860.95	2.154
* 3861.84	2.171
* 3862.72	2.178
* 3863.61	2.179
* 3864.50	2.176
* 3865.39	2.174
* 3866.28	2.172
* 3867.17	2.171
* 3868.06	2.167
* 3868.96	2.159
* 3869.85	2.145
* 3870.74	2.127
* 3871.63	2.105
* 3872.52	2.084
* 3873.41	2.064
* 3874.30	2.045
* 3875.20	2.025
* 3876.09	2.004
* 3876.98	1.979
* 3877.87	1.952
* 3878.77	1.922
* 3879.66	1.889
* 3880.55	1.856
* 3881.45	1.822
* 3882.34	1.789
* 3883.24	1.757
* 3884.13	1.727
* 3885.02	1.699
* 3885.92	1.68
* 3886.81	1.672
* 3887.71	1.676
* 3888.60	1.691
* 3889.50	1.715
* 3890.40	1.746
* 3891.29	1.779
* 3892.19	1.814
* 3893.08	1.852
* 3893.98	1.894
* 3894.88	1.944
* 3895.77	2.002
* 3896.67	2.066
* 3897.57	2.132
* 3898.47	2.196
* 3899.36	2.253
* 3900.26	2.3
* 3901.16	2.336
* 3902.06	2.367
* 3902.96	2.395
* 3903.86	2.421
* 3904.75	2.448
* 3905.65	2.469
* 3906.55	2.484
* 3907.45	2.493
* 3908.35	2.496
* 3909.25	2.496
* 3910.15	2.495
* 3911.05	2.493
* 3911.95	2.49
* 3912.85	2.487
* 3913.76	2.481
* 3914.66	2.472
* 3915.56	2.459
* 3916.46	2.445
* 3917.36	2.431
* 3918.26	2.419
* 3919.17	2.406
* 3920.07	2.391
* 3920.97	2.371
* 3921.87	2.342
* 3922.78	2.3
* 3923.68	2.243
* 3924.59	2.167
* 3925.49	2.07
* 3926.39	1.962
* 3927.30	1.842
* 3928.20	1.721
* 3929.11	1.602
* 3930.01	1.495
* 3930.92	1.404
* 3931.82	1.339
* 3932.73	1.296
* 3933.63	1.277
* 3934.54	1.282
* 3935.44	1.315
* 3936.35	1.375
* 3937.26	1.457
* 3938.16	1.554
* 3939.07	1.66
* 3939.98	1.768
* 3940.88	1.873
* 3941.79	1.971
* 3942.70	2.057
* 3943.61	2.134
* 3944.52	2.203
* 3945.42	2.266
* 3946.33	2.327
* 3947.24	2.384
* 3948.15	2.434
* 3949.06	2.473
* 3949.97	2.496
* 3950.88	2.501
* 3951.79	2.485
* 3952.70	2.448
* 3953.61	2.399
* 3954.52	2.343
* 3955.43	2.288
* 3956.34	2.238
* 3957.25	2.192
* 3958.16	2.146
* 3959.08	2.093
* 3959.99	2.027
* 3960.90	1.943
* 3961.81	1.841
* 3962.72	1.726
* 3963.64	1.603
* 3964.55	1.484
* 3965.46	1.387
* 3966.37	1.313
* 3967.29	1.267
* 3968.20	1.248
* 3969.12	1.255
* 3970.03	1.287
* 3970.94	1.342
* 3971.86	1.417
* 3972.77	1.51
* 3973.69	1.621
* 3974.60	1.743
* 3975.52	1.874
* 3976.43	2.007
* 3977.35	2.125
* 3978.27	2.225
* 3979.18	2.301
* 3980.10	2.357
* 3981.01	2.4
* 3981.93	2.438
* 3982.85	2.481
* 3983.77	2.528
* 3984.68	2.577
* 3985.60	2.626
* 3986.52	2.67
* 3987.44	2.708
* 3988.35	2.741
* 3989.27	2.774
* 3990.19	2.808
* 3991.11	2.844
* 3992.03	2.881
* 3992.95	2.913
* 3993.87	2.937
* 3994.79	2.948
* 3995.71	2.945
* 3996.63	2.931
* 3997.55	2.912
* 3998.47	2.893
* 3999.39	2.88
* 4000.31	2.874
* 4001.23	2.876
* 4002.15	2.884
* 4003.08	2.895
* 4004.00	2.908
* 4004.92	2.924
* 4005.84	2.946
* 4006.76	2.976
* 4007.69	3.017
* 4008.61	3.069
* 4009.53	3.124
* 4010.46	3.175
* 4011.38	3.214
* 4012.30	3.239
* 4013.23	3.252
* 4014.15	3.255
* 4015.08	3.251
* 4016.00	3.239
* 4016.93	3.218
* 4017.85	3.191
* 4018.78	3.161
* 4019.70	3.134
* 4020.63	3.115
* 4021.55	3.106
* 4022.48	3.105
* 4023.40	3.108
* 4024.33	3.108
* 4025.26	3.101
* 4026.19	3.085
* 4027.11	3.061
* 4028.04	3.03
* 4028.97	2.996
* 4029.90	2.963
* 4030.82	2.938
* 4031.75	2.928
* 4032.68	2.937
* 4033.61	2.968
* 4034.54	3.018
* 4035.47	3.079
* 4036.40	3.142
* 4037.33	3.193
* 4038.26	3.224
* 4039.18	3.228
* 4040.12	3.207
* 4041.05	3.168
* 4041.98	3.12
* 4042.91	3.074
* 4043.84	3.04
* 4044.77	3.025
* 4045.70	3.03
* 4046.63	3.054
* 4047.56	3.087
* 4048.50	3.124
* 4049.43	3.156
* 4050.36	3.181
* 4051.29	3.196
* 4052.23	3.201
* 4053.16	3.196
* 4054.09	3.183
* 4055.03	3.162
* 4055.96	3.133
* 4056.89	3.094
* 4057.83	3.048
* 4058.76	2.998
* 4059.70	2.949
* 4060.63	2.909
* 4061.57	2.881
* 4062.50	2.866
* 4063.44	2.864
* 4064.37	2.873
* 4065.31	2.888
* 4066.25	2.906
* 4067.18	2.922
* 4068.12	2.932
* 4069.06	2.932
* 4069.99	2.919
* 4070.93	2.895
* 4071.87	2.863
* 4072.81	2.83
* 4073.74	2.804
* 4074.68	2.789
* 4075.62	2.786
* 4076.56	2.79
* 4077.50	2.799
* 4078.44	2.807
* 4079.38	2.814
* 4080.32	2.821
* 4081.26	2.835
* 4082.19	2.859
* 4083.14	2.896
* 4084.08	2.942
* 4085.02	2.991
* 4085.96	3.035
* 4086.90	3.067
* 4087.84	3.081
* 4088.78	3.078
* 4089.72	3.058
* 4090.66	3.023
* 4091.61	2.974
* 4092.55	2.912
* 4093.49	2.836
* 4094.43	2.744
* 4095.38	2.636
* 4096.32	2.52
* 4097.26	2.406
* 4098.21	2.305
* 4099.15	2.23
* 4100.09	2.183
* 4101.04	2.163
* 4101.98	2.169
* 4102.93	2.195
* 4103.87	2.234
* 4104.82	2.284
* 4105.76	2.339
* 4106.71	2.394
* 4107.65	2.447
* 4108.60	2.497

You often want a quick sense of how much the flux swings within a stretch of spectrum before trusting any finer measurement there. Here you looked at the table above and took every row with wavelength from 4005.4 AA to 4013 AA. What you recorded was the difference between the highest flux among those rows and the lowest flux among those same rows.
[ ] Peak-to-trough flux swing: 0.29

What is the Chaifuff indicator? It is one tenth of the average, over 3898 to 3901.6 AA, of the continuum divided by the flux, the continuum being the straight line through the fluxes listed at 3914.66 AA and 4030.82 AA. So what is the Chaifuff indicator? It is 0.106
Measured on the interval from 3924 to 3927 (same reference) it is 0.122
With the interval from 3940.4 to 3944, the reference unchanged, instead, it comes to 0.129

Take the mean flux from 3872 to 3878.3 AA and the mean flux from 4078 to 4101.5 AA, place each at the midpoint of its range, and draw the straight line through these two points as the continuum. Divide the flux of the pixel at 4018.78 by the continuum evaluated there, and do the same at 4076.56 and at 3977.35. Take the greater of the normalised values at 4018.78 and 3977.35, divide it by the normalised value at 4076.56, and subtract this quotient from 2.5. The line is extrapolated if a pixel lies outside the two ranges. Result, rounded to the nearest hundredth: 1.28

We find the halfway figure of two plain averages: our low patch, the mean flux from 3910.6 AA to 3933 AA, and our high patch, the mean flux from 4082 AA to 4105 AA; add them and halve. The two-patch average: 2.4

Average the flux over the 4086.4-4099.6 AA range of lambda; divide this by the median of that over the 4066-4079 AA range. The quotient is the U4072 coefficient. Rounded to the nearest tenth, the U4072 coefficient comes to 1.0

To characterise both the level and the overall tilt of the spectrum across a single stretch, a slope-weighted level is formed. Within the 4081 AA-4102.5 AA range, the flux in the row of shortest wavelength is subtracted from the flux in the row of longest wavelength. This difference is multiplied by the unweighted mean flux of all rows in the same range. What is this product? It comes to -1.8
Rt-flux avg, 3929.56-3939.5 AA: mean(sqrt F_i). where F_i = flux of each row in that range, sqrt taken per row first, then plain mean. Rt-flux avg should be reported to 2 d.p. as 1.18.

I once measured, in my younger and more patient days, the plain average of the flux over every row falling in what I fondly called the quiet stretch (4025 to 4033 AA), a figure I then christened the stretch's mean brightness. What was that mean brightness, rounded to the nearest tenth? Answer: 3.0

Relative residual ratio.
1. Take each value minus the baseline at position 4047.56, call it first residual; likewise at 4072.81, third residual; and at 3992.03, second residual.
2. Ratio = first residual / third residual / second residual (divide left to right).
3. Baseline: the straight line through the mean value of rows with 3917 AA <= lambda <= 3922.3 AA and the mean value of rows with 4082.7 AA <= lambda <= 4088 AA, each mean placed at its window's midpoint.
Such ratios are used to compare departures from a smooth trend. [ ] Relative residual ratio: -8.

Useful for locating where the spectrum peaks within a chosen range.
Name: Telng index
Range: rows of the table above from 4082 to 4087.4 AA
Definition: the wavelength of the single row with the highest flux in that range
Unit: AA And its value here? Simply 4086.90 AA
